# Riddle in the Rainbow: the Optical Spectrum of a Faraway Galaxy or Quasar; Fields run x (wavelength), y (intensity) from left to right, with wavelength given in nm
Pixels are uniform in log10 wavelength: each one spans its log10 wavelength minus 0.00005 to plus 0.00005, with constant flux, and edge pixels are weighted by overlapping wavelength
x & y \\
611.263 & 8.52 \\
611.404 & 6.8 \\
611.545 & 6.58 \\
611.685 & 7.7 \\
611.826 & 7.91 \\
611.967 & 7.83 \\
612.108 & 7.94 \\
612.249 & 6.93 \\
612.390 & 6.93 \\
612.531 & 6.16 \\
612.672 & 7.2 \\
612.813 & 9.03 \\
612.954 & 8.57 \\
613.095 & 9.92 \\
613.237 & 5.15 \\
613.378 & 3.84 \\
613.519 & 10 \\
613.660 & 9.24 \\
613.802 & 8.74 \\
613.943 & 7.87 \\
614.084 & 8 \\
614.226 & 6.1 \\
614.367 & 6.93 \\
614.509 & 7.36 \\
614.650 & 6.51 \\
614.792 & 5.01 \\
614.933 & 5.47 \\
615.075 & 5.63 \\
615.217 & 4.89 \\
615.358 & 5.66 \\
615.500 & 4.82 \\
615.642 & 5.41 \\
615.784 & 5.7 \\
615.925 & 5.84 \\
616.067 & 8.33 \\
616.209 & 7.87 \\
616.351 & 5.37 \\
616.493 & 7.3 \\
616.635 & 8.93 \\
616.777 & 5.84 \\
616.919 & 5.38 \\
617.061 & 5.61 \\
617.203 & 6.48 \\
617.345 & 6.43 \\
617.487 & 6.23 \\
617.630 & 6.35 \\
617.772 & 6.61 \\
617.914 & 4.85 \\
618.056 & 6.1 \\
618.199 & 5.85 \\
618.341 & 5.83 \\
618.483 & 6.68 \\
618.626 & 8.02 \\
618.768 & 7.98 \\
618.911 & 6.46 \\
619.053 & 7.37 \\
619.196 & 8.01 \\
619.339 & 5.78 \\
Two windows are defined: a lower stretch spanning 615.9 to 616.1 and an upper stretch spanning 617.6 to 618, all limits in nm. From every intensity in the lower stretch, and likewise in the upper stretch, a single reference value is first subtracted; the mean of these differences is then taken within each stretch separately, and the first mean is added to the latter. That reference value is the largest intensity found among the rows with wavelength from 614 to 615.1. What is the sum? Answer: -3.0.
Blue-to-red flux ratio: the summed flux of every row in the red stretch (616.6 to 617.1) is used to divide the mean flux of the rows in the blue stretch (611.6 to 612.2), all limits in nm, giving 0.30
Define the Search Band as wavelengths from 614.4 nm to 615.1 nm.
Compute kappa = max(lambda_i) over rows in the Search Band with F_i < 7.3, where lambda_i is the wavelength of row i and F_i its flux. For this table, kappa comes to 615.075 nm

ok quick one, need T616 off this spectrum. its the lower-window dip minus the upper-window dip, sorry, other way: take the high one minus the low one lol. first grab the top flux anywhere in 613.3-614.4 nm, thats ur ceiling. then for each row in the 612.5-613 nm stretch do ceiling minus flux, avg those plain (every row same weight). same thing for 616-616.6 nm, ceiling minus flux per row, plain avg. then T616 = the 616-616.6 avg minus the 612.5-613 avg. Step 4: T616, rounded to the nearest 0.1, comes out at 0.5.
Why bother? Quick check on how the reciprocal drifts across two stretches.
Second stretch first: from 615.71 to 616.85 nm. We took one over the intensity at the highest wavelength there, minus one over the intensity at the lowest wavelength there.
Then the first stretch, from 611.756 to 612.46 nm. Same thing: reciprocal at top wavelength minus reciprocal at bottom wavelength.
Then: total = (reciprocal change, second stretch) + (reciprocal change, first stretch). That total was 0.014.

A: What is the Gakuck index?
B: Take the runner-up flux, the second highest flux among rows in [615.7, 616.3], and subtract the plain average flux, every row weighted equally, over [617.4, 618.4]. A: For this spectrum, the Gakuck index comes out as 1.9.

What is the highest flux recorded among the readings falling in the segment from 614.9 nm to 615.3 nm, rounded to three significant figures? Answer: 5.63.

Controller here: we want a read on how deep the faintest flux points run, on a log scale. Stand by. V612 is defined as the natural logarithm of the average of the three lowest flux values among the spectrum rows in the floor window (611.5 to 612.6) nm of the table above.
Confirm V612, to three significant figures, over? 1.88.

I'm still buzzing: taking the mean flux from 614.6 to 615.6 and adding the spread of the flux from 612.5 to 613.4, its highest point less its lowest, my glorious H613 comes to 11.5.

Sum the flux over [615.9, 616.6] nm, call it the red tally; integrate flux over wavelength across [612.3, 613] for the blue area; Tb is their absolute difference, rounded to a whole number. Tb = 29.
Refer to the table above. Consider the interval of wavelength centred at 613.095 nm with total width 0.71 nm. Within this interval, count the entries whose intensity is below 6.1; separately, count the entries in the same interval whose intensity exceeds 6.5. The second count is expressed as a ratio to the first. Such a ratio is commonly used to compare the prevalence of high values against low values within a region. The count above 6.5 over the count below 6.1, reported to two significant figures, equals 1.5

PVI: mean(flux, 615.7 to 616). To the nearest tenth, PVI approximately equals 5.8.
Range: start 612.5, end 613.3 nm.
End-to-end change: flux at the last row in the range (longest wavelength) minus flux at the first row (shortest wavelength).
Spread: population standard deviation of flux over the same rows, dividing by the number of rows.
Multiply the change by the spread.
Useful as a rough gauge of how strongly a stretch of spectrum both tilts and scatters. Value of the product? -2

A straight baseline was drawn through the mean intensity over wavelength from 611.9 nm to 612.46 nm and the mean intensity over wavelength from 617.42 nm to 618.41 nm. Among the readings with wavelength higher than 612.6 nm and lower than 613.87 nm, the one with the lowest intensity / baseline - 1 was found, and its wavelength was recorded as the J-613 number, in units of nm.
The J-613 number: 613.378 nm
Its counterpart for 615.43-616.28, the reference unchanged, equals 615.500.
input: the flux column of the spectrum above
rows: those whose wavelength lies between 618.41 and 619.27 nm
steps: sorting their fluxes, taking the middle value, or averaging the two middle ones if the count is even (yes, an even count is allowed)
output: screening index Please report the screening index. 7.7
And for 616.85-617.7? 6.3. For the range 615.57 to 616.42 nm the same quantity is 5.8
